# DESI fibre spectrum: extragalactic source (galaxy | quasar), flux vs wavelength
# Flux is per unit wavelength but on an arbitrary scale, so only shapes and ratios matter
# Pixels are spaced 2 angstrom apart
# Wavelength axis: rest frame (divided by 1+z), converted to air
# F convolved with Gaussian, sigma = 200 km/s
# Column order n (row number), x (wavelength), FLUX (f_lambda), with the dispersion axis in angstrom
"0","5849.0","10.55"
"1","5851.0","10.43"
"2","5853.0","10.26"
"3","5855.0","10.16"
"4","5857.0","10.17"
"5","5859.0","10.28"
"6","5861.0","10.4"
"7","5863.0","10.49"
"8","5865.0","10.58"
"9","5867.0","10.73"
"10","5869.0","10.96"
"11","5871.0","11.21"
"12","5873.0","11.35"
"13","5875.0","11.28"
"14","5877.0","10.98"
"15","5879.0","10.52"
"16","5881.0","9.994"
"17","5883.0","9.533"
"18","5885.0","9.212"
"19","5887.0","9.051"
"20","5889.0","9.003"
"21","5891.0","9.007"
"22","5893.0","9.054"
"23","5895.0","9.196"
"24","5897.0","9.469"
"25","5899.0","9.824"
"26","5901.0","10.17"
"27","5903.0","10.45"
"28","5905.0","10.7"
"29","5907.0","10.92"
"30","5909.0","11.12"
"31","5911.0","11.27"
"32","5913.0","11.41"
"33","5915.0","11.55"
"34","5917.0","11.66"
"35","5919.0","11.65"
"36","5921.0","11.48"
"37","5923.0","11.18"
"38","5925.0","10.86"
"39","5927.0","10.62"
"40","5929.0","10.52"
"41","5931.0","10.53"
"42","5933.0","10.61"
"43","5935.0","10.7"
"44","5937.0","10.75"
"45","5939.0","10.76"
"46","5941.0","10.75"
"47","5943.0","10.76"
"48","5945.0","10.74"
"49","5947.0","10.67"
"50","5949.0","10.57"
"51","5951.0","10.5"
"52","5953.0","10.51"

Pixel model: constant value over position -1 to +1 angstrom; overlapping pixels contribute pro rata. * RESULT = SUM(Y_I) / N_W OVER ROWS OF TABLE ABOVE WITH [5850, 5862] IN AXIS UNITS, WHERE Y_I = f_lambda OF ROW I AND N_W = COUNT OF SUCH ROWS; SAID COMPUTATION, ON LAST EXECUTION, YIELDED 10.3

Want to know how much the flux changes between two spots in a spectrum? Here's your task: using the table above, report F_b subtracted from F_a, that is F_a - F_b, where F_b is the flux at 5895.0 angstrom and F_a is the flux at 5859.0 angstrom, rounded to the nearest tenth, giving 1.1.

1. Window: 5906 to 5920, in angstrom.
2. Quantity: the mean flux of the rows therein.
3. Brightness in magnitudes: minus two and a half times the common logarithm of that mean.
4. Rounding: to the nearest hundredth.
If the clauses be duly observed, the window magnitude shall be -2.64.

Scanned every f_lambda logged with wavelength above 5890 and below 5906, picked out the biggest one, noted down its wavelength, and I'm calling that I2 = 5905.0 angstrom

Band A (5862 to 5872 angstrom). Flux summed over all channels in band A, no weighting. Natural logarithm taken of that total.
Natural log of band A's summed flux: 4.0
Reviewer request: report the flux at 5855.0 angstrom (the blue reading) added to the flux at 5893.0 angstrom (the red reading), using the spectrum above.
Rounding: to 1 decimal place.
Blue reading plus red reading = 19.2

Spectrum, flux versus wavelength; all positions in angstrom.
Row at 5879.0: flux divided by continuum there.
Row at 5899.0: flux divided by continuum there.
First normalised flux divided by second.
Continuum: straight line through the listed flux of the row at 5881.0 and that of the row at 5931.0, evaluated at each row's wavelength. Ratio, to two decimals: 1.09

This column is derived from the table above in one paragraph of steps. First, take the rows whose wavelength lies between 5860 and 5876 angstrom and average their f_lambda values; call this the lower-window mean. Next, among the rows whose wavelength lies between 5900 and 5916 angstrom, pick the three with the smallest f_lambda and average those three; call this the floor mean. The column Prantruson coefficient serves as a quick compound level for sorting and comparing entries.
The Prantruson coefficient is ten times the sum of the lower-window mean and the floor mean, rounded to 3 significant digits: 213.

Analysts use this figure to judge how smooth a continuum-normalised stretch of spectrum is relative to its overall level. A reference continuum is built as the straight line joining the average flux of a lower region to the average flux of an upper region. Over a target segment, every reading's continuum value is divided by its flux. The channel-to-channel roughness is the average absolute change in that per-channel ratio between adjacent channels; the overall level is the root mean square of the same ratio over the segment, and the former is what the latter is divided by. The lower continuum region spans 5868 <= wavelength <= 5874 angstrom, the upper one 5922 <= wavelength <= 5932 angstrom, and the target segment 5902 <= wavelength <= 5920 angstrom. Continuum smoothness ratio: 66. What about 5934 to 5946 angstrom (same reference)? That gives 423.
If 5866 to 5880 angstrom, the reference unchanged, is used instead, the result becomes 45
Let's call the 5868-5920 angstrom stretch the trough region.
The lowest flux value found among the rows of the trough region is 9.003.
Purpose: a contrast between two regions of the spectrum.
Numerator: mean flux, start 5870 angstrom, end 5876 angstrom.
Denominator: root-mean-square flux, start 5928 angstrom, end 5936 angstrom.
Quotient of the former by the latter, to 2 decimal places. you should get 1.07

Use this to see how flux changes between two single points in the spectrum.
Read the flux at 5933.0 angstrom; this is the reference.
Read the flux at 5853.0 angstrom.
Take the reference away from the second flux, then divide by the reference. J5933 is -0.03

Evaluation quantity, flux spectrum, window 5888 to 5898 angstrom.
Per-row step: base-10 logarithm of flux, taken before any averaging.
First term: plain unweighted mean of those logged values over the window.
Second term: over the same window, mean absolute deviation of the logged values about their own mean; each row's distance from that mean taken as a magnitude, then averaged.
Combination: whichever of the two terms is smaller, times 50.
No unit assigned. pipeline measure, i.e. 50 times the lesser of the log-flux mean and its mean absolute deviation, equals 0.35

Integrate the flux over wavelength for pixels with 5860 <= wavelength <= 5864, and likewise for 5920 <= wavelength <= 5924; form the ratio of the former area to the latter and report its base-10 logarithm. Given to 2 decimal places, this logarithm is -0.04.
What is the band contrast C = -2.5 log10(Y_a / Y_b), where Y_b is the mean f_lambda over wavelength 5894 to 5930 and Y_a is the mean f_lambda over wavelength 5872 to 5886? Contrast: 0.038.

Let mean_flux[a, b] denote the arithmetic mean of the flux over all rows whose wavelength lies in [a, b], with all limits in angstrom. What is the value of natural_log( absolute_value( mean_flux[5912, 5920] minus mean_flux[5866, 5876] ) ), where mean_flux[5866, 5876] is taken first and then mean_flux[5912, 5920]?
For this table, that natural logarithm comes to -0.8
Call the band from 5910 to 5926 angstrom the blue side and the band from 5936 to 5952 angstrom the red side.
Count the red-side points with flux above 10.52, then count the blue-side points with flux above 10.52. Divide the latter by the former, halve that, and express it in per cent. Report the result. 57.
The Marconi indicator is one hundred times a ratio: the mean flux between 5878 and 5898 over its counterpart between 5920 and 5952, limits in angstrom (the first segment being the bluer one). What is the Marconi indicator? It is 87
